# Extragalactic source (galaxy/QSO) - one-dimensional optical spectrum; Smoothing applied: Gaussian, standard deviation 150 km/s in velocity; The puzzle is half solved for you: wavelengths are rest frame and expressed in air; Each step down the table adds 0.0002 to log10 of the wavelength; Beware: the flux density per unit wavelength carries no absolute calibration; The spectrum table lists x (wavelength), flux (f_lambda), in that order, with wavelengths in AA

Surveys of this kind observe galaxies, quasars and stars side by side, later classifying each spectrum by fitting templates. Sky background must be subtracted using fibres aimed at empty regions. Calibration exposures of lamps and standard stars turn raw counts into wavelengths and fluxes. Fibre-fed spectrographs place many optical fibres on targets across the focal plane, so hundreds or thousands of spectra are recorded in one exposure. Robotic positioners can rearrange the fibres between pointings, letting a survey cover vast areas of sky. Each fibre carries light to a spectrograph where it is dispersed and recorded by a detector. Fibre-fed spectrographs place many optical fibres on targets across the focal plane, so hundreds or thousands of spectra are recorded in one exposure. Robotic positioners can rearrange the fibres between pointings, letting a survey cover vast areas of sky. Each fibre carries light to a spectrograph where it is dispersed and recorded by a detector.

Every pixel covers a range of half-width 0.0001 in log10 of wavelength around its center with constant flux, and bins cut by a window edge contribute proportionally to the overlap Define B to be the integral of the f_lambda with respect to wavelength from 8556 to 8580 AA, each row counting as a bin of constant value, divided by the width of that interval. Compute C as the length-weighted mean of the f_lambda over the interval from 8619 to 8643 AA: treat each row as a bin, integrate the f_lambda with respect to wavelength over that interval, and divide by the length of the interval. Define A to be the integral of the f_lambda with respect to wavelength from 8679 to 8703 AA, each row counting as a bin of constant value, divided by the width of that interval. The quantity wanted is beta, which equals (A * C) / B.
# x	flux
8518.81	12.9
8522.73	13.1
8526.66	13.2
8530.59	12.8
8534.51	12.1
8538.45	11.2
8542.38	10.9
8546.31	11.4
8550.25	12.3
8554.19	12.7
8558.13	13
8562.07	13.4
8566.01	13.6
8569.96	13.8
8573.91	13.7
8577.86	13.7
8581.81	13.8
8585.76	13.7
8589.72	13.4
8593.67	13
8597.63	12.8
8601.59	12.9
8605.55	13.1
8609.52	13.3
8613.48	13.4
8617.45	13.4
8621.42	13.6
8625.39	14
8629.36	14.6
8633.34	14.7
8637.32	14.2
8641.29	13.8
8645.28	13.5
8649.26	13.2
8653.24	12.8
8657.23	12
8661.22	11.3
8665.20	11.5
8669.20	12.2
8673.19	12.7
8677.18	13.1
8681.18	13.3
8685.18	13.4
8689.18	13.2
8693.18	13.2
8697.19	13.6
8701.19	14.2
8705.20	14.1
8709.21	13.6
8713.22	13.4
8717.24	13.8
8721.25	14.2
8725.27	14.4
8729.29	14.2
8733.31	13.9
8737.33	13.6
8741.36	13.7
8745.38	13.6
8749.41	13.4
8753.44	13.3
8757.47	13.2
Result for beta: 14.1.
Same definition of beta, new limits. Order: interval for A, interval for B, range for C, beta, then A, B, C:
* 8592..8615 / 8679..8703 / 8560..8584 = 13.3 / 13.1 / 13.5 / 13.7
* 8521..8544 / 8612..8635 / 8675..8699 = 11.6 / 12.2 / 13.9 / 13.3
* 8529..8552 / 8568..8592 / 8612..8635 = 12.0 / 11.8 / 13.7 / 13.9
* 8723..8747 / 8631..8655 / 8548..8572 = 13.3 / 13.9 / 13.7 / 13.1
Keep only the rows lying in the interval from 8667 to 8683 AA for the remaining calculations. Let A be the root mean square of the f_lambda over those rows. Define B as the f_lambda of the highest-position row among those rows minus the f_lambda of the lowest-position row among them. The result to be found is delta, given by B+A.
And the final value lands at 13.9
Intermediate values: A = 12.8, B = 1.1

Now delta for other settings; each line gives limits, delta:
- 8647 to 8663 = 10.4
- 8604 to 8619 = 13.6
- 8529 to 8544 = 9.9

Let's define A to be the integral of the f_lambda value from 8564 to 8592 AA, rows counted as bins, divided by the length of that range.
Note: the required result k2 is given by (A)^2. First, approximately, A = 13.7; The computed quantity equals 187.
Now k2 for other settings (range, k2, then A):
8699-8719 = 191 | 13.8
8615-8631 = 192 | 13.9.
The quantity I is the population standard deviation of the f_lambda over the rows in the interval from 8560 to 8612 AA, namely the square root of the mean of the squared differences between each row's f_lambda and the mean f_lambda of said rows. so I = 0.34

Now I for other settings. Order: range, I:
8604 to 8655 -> 0.55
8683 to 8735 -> 0.40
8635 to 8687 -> 0.84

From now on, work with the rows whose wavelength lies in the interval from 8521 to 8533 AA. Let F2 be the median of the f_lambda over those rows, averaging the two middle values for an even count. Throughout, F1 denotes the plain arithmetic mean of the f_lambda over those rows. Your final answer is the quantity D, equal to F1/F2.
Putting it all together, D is 0.99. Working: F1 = 13.0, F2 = 13.10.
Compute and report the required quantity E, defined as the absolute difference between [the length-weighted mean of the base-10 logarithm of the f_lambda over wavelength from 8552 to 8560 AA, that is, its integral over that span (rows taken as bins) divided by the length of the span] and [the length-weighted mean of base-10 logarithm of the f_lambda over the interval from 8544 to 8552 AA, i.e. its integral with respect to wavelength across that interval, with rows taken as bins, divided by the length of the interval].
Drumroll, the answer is 0.037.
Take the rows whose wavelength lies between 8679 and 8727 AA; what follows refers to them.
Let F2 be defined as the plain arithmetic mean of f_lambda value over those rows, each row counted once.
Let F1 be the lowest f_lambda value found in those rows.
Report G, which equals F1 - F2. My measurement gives -0.5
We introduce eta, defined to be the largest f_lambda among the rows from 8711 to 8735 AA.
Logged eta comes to 14.4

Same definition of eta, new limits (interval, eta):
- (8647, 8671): 13.2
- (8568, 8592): 13.8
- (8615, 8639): 14.7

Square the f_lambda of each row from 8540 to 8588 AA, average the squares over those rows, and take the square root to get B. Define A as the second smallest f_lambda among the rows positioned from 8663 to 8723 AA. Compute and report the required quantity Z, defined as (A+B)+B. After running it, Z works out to 38.3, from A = 12.2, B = 13.0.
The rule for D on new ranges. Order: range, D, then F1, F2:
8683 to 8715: 1.01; 13.6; 13.50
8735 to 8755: 0.99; 13.5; 13.60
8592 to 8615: 1.00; 13.1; 13.05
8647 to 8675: 1.00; 12.2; 12.20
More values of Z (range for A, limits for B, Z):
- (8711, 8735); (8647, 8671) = 38.2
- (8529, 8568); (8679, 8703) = 38.2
